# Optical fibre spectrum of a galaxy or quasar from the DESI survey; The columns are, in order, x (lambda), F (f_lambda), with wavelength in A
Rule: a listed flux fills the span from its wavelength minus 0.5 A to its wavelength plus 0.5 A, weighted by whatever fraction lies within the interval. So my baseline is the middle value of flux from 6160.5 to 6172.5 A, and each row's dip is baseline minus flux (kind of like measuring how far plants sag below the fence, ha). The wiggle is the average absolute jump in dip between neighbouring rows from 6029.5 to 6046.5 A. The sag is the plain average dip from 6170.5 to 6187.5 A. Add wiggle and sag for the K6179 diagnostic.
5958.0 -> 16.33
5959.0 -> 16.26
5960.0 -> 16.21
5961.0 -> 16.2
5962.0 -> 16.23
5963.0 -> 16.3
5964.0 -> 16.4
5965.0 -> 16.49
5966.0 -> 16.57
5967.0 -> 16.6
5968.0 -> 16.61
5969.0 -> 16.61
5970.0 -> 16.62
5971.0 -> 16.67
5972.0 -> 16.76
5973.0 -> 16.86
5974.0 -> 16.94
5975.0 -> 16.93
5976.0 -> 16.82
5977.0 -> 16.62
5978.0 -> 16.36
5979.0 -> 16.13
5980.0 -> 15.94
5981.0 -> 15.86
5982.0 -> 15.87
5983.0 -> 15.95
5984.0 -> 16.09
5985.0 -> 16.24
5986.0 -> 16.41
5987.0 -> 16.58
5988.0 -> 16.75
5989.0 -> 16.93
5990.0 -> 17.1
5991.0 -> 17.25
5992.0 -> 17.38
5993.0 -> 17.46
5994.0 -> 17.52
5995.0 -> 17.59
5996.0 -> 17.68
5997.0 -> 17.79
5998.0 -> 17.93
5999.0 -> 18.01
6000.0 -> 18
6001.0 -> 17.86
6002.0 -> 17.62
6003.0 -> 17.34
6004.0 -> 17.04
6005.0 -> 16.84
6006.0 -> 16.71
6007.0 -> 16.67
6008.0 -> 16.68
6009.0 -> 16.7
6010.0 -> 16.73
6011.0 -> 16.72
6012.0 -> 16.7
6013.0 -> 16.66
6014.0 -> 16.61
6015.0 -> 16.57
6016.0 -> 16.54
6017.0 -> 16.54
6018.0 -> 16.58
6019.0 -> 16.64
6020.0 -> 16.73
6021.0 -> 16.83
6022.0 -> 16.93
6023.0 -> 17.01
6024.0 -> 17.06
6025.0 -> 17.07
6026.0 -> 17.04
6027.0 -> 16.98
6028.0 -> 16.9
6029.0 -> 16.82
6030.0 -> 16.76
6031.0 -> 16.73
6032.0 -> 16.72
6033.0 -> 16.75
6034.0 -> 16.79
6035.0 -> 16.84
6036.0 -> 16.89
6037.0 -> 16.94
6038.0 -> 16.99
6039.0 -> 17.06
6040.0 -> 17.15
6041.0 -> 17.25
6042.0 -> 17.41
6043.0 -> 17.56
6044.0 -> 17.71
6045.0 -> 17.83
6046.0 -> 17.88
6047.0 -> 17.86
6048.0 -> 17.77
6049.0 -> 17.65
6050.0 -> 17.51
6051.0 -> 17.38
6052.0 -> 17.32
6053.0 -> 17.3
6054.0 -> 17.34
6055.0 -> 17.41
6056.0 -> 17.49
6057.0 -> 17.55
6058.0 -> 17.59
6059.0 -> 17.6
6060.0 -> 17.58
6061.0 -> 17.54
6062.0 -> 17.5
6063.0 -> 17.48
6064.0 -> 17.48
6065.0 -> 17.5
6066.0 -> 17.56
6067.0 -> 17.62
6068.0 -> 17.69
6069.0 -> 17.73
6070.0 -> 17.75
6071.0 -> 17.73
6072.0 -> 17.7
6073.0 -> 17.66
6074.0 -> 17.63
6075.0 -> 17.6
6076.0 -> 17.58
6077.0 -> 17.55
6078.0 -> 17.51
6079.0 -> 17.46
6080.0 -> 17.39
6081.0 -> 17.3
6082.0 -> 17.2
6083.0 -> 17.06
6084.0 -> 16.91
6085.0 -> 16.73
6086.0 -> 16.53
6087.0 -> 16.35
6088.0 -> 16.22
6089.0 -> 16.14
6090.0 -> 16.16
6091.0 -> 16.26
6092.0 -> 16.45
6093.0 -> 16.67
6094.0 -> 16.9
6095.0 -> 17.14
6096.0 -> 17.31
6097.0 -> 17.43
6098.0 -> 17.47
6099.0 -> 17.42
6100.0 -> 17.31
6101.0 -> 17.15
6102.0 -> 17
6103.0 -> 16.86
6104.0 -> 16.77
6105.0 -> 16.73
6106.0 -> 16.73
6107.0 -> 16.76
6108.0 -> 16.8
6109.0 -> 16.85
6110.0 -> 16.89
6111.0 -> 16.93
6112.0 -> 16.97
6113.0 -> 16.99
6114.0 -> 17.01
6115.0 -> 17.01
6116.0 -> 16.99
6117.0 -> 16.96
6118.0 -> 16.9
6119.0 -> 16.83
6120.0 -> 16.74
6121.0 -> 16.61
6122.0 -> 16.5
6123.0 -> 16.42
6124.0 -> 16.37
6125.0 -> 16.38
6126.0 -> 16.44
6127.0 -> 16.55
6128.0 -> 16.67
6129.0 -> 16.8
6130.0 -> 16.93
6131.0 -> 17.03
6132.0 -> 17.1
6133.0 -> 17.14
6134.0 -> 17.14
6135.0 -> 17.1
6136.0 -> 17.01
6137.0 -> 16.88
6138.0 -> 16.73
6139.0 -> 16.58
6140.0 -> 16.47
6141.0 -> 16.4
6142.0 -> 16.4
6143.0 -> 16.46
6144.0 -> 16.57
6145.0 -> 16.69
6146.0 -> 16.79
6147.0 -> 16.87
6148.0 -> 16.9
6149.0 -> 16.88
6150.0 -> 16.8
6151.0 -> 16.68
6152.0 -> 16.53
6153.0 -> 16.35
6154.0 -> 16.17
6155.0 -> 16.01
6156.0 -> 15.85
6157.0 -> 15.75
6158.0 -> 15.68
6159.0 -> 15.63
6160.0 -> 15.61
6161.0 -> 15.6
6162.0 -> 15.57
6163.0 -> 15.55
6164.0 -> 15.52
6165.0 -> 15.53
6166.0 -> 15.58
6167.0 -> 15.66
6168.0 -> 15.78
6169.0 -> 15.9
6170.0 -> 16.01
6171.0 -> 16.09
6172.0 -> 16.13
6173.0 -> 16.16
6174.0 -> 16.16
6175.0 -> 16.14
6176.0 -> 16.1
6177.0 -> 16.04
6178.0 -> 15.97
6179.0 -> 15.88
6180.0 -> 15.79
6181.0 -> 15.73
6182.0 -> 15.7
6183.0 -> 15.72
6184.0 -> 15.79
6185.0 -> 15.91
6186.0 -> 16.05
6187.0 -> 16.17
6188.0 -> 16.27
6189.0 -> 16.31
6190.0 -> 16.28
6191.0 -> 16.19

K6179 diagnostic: -0.27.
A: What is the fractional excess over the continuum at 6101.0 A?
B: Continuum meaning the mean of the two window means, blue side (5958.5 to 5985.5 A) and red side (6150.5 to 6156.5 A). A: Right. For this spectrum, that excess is 0.050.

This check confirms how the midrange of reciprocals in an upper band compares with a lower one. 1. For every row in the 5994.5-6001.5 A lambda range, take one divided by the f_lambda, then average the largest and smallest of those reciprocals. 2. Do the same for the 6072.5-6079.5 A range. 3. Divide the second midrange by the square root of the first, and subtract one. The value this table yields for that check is -0.760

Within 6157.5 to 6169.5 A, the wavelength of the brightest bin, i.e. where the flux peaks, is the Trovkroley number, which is 6169.0 A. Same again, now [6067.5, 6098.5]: 6070.0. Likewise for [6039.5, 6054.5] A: 6046.0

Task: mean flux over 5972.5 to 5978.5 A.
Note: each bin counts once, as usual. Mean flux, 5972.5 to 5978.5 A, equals 16.8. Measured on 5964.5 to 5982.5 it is 16.5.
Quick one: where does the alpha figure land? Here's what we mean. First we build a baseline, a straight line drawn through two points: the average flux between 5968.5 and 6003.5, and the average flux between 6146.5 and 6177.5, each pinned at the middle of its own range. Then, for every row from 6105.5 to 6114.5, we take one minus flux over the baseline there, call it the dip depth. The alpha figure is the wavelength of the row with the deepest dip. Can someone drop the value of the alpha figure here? 6106.0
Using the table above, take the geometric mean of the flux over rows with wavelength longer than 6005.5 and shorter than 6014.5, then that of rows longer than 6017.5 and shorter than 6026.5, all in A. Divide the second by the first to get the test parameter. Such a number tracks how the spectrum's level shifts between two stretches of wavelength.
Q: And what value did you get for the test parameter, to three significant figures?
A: 1.01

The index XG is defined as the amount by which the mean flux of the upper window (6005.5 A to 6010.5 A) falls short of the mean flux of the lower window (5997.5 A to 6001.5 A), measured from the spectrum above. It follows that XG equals 1.3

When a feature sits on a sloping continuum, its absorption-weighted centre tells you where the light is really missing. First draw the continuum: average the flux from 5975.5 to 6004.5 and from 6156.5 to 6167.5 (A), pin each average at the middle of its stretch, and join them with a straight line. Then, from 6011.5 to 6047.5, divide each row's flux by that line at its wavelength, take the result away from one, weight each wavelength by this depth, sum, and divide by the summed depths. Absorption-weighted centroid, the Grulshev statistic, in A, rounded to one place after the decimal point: 6041.8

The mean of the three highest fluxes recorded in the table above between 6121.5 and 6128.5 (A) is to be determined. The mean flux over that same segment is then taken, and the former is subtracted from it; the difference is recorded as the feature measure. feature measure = -0.10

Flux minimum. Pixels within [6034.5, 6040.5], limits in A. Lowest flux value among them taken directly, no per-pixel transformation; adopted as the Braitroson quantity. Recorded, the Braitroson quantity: 16.84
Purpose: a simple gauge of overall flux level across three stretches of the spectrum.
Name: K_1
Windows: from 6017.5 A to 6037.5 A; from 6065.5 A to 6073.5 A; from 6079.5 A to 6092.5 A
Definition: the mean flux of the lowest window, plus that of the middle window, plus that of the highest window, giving 51.2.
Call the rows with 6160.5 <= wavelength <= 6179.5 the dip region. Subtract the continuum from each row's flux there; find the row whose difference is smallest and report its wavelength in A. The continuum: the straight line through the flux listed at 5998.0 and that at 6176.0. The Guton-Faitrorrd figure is 6164.0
